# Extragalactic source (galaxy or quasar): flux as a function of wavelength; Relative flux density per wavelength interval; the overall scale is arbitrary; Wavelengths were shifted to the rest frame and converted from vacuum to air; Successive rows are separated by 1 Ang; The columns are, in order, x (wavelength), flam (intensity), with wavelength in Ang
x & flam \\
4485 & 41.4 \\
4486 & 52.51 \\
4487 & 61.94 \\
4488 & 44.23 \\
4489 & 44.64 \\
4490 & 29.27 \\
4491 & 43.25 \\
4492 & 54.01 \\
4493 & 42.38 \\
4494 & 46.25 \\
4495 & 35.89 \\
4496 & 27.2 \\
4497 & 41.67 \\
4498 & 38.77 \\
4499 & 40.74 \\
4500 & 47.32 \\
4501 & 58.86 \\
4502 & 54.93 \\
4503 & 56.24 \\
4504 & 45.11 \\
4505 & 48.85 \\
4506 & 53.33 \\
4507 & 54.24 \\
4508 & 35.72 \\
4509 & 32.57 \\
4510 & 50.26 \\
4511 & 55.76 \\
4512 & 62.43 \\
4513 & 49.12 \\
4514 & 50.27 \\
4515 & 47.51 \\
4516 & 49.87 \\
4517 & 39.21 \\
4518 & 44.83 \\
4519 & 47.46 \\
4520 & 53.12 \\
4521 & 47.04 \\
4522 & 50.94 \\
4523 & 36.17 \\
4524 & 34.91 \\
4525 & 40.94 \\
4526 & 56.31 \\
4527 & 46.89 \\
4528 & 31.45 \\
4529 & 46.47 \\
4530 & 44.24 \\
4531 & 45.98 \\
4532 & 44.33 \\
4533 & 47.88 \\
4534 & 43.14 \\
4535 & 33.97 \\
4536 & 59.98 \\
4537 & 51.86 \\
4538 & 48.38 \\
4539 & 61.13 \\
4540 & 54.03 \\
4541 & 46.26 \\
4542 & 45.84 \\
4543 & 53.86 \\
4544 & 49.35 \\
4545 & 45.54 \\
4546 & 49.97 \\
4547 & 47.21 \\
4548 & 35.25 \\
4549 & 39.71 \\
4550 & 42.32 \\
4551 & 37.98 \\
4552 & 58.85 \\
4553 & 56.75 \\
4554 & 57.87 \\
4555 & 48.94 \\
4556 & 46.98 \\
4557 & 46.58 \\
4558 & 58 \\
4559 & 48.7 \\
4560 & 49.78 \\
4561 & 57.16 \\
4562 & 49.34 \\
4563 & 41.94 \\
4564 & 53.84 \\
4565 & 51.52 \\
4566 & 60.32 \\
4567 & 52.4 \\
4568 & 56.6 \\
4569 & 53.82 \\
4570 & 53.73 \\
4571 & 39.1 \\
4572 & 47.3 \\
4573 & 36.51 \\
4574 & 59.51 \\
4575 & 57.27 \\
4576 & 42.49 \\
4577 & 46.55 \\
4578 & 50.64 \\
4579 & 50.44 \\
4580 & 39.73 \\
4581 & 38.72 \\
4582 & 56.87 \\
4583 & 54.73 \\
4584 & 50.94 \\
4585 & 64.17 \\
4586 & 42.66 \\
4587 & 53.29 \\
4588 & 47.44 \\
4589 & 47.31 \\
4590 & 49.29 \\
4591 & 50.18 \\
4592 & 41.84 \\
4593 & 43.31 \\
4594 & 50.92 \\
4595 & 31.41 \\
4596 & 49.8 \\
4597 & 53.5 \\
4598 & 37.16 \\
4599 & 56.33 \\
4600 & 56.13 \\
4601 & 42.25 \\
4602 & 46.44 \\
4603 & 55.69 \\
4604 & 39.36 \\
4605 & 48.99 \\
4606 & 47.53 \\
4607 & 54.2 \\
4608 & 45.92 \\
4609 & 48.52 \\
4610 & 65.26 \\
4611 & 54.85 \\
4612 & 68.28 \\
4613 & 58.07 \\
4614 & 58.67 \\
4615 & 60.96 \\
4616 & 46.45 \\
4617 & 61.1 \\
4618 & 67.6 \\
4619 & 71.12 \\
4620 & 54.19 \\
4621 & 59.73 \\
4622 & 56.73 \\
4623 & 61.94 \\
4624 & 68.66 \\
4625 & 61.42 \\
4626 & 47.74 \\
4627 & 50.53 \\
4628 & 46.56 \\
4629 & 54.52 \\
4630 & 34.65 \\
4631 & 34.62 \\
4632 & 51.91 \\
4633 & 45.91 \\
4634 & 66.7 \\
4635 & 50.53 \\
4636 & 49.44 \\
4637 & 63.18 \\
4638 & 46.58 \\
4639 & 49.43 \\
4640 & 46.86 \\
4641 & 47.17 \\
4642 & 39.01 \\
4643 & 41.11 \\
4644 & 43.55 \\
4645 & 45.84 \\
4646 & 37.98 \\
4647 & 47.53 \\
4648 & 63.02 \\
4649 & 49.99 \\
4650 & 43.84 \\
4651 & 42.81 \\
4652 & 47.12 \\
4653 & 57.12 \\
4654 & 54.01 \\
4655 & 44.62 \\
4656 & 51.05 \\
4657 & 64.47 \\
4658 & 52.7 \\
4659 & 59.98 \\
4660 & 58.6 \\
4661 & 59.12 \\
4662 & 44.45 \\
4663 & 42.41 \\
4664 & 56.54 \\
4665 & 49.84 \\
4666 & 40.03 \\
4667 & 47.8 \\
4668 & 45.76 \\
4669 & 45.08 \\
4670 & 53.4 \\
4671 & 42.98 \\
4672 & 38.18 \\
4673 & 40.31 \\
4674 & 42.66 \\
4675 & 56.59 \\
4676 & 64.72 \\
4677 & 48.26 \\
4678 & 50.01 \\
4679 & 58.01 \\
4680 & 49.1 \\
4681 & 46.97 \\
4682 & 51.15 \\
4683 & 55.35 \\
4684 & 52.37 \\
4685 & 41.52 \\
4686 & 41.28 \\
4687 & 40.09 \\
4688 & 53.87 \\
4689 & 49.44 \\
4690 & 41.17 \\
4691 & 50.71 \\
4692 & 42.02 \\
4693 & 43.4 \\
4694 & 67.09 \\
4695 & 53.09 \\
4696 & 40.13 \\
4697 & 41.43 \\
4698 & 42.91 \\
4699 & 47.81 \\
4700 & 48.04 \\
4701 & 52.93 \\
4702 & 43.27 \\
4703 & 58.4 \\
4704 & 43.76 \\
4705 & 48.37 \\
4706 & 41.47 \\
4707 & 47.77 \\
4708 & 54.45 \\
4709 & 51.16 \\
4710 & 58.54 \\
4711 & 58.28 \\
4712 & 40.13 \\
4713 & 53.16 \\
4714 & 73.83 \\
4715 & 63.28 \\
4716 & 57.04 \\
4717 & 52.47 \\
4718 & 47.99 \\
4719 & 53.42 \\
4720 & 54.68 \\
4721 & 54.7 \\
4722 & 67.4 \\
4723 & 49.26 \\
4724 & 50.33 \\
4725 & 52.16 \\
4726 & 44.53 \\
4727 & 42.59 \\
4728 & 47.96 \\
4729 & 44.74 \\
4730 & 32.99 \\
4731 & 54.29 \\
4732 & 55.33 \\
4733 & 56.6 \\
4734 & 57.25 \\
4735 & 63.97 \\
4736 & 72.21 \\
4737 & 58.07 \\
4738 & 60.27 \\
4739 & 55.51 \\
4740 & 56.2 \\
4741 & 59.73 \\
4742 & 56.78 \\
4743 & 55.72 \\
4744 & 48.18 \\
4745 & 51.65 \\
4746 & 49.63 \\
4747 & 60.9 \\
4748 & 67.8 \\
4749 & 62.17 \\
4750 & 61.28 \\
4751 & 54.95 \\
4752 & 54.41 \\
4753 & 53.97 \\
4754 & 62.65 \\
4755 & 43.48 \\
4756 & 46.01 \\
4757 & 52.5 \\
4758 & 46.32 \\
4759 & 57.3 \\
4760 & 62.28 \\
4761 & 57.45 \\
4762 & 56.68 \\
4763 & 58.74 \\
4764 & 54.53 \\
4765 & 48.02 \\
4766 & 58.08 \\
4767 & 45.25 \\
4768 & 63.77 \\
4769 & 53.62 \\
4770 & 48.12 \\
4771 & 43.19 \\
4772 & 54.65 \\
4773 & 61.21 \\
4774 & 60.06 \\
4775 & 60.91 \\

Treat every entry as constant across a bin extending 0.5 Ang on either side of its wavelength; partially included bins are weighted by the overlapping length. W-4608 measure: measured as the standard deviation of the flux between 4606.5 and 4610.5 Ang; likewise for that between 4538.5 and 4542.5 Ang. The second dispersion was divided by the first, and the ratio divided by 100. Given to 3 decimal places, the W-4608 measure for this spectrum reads 0.008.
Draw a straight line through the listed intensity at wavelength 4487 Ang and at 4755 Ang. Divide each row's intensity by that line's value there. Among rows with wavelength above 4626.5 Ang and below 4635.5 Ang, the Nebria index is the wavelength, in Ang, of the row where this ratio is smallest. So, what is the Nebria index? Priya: 4630 Ang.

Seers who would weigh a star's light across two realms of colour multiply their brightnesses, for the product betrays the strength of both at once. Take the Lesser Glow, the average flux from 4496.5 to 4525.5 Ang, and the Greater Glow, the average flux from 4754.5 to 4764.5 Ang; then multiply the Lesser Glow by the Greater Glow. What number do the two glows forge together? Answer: 2525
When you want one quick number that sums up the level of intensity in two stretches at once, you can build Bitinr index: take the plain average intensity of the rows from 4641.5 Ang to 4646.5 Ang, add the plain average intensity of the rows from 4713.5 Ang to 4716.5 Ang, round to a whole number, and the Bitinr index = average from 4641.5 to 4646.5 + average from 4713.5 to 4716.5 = 106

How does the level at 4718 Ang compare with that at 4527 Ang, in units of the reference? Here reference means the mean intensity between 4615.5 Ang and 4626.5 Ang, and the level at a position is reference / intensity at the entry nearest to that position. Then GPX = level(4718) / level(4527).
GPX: 0.98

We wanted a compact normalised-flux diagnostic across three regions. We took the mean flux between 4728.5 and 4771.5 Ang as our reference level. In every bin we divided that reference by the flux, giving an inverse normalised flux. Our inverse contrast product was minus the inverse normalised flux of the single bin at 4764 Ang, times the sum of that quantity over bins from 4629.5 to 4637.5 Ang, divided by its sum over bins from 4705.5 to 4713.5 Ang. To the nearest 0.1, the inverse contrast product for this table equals -1.1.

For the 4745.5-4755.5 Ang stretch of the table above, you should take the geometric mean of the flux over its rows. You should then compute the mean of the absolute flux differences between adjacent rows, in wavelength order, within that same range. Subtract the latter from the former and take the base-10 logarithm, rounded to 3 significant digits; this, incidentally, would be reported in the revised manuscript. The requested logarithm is 1.70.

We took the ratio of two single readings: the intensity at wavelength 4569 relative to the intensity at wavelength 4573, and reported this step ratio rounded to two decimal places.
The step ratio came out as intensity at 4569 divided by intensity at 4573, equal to 1.47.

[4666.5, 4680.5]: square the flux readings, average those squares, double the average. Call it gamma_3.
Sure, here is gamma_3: 4858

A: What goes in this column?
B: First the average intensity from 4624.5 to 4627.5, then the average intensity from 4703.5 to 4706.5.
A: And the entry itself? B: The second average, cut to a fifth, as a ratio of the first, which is 0.17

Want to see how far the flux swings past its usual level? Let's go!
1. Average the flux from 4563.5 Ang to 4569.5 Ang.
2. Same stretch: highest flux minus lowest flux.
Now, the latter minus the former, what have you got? -46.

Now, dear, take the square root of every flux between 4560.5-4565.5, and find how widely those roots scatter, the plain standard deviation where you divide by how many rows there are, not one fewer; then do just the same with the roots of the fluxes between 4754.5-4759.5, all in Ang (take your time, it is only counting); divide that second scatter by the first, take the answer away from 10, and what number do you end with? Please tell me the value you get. 9.0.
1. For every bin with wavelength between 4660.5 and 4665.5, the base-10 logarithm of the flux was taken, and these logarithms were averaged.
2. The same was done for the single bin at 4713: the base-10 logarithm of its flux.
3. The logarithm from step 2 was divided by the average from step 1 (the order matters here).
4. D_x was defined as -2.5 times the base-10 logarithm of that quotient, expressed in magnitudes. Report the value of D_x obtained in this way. -0.02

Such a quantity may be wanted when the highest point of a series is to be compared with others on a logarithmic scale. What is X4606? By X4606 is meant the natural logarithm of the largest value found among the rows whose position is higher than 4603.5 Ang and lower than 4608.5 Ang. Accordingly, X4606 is 3.99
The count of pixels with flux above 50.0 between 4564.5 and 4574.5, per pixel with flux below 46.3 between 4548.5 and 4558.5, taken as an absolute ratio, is 2.3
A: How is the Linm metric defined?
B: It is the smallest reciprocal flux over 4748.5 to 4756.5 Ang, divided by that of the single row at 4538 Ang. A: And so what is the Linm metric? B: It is 0.77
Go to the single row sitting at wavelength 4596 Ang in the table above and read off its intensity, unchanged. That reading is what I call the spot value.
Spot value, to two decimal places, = 49.80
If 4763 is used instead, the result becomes 58.74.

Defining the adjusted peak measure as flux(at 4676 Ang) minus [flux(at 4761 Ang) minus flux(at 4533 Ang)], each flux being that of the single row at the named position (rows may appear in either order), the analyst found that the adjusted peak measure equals 55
